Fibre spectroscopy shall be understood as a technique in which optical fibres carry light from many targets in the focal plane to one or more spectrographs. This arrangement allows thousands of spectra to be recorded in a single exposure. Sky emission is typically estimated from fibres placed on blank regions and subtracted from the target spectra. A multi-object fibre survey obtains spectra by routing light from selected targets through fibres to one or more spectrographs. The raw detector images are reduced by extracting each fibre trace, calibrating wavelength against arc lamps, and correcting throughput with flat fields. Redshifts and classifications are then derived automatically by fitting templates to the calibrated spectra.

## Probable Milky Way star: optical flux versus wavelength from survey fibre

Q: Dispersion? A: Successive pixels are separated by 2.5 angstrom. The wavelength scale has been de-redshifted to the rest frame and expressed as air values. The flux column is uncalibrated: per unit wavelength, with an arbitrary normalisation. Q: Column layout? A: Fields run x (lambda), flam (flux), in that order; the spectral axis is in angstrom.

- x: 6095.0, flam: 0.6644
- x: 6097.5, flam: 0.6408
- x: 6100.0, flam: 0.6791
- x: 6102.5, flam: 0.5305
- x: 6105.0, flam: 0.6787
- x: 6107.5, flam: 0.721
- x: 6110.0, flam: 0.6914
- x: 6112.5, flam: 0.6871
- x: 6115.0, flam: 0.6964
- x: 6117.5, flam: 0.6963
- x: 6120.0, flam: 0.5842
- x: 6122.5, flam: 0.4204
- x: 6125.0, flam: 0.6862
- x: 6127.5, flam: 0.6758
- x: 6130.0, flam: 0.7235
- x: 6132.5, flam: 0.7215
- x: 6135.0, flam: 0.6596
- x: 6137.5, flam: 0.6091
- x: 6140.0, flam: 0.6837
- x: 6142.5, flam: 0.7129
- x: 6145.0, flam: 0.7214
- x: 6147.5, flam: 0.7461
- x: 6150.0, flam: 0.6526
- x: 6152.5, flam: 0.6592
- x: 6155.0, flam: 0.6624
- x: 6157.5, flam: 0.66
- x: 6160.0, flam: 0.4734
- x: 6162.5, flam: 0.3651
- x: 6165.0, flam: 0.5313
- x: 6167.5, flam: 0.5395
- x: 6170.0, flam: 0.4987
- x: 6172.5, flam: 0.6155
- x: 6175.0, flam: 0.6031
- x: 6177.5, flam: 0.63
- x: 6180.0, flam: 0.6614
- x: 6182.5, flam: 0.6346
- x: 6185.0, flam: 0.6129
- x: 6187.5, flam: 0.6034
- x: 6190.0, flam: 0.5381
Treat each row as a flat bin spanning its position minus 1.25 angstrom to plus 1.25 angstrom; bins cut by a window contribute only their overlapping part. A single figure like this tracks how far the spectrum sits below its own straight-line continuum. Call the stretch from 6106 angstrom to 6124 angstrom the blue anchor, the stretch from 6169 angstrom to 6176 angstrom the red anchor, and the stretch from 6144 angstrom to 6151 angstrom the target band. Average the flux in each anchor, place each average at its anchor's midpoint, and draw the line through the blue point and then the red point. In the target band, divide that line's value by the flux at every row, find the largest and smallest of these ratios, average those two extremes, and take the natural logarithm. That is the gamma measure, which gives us -0.1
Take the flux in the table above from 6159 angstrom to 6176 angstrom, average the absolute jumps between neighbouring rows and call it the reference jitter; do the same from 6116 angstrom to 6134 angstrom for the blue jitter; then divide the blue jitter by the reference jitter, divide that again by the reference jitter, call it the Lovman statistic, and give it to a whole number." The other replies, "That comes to 18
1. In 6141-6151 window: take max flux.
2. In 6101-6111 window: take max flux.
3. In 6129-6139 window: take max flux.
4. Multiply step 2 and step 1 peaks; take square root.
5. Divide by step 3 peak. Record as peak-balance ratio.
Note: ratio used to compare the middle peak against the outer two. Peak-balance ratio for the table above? 1.014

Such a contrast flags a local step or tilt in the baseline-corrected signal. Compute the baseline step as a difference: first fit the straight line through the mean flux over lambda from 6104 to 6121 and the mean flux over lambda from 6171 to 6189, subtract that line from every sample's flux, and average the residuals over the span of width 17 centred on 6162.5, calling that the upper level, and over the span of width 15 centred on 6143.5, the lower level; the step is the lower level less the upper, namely 0.139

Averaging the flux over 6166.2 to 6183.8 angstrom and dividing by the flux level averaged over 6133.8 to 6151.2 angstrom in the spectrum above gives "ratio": 0.87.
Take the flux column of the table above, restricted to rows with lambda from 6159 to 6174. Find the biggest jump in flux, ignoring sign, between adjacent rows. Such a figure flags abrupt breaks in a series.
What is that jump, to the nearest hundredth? 0.17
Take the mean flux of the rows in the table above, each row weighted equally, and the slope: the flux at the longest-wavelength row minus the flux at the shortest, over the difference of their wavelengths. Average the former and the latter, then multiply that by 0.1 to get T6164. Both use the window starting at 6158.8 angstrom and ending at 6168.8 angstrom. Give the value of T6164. 0.0243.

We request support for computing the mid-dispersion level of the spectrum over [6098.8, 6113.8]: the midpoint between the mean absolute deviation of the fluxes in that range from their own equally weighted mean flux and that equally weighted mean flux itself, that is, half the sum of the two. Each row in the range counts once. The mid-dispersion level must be 0.355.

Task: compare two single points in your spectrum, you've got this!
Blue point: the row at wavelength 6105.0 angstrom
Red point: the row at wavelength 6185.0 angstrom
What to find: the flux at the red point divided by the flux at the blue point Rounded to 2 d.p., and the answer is 0.90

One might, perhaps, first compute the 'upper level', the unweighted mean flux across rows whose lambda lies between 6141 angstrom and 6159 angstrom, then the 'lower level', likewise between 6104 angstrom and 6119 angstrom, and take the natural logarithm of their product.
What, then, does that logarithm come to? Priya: -0.74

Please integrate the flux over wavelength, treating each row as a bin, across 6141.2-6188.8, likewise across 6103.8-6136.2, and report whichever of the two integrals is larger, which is 29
